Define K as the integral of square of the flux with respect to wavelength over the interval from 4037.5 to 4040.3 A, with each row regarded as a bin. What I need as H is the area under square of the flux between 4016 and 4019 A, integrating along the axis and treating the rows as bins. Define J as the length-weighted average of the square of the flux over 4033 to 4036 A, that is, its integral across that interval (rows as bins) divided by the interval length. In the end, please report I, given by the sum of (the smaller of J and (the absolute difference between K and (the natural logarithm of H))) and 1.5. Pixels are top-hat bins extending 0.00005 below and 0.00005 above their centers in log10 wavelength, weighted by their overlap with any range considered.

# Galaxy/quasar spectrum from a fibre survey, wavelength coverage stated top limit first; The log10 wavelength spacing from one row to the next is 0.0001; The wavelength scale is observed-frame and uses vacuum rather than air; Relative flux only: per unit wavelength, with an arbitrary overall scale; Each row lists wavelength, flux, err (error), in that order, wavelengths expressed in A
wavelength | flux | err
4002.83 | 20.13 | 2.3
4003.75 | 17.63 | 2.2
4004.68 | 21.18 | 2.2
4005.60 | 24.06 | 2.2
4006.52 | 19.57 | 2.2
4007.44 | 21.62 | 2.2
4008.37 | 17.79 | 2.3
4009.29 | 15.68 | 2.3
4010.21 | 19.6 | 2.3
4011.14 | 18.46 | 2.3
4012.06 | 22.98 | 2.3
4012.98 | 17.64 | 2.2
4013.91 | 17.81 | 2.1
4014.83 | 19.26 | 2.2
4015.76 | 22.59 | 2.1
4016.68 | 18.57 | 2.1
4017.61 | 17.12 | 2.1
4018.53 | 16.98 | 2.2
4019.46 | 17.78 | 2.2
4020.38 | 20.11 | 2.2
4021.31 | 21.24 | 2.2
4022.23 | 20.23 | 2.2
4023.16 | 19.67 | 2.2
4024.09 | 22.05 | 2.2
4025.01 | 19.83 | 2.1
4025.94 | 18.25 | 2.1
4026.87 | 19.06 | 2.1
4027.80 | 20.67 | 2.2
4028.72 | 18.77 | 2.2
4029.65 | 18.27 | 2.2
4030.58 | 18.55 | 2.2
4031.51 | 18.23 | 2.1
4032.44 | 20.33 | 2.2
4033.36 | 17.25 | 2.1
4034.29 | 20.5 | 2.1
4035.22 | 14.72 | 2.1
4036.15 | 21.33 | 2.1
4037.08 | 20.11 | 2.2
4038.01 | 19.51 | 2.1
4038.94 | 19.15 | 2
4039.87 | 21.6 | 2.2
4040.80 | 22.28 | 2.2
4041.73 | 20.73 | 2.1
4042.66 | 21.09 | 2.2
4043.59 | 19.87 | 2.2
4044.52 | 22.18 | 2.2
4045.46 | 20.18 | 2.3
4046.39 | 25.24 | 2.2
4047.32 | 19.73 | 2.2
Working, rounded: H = 971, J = 327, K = 1131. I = 328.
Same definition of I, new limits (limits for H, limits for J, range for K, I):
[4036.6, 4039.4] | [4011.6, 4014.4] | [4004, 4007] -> 387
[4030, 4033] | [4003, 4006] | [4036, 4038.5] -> 440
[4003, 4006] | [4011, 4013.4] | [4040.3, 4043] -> 405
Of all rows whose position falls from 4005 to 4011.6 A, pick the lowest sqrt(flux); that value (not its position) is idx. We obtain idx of 3.96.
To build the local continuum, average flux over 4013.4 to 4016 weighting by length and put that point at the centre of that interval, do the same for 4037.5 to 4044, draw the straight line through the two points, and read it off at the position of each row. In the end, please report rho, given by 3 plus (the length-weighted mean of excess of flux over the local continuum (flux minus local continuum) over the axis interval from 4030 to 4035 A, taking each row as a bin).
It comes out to 1.5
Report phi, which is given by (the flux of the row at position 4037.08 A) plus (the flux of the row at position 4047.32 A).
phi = 39.8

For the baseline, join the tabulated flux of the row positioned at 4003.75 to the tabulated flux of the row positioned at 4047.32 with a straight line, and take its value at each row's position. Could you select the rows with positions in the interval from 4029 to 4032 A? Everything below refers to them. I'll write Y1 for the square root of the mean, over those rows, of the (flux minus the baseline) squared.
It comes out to 0.6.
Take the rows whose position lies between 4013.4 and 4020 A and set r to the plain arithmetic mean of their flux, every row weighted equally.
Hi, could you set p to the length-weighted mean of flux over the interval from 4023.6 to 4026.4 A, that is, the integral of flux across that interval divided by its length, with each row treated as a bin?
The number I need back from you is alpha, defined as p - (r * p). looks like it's -352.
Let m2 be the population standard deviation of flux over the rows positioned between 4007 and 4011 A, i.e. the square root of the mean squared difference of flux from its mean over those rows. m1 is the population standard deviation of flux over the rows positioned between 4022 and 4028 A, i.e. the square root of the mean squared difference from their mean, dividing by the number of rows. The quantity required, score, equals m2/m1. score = 2.0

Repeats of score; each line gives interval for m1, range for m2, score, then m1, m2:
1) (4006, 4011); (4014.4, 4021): 0.9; 2.00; 1.83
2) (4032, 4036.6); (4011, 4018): 0.8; 2.48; 2.10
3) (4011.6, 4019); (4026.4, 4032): 0.4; 2.23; 0.83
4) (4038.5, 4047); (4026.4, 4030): 0.5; 1.69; 0.90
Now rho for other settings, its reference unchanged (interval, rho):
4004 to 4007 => 5.1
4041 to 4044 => 3.0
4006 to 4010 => 2.5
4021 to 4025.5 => 3.7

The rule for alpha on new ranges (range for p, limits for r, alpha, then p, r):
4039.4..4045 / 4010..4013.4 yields -397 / 21.3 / 19.7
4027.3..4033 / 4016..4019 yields -317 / 19.1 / 17.6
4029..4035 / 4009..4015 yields -332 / 18.7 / 18.8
